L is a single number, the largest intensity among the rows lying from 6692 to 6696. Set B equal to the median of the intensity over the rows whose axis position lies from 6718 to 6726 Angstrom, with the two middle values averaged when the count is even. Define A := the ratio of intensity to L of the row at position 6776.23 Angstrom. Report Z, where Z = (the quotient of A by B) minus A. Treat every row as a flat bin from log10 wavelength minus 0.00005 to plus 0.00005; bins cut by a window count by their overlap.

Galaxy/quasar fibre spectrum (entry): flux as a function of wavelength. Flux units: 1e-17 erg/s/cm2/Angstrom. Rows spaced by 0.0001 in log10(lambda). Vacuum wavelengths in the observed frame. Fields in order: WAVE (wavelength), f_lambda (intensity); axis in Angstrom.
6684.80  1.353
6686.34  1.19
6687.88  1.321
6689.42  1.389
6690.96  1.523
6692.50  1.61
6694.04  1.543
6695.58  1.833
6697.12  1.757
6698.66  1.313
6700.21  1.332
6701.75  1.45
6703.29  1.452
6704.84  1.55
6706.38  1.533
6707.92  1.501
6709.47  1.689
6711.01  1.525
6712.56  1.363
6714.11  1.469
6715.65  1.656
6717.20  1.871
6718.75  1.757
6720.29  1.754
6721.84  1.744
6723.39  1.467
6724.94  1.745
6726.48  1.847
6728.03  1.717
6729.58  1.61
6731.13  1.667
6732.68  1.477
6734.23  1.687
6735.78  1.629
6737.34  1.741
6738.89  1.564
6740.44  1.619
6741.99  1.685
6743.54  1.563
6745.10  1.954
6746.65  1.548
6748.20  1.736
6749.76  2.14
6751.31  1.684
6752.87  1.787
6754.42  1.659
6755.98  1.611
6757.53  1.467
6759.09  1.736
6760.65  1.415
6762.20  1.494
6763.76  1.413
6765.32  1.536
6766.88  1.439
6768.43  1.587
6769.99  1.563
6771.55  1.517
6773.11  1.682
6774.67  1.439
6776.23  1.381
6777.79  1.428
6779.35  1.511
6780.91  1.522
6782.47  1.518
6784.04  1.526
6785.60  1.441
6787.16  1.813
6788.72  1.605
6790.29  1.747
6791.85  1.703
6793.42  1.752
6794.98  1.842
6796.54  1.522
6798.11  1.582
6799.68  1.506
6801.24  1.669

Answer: -0.322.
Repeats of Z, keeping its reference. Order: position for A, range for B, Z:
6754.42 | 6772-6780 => -0.276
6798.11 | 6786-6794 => -0.369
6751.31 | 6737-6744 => -0.351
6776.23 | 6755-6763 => -0.249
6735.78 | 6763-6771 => -0.310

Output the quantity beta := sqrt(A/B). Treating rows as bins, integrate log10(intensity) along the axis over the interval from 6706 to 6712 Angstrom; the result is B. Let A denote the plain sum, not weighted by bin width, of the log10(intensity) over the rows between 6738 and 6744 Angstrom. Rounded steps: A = 0.82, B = 1.15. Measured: 0.85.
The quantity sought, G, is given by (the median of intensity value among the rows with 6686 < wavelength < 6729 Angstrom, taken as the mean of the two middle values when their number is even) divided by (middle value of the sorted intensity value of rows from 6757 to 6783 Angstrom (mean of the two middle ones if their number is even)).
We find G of 1.02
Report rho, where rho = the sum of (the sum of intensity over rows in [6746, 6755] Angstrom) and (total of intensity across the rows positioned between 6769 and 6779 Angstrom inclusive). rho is 19.6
